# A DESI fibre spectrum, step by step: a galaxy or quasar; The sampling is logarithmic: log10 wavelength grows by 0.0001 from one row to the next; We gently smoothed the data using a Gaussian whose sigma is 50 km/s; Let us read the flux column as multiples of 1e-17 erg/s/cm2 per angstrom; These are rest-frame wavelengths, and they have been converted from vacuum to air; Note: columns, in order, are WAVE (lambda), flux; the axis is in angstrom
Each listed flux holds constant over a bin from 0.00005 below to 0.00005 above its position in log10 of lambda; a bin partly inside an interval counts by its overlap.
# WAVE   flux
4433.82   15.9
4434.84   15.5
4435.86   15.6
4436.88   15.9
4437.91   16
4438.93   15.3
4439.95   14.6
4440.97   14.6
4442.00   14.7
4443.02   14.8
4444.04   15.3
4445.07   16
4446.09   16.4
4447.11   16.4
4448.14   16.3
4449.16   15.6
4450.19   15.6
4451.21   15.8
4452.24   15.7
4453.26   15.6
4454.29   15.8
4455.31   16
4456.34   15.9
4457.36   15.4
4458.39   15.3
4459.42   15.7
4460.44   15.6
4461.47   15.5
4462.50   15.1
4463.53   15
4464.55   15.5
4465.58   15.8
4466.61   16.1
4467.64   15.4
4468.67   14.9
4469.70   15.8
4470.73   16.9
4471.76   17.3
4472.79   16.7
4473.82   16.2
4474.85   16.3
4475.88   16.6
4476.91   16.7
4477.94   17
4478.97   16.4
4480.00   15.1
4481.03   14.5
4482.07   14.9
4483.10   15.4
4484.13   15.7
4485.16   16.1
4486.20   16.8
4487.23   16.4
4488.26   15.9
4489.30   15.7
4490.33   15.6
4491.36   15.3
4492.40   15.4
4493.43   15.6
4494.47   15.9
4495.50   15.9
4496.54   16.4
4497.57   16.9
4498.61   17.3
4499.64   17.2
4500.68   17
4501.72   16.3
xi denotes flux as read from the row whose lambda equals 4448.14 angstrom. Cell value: 16.3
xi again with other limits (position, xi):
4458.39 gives 15.3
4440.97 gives 14.6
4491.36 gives 15.3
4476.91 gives 16.7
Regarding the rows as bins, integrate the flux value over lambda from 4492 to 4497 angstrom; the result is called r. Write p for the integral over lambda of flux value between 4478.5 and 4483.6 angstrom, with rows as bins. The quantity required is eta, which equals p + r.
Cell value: 156.9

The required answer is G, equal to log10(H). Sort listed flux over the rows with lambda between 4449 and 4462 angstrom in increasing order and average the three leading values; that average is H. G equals 1.19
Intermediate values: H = 15.4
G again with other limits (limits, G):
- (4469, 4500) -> 1.17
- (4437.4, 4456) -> 1.17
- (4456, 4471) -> 1.18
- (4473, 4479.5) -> 1.21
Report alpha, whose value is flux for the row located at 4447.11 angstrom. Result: 16.4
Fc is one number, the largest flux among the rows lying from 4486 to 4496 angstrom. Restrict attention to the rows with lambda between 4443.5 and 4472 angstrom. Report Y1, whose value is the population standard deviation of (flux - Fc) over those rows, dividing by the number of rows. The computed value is 0.5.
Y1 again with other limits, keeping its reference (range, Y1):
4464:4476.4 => 0.7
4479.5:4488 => 0.7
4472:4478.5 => 0.3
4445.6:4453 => 0.3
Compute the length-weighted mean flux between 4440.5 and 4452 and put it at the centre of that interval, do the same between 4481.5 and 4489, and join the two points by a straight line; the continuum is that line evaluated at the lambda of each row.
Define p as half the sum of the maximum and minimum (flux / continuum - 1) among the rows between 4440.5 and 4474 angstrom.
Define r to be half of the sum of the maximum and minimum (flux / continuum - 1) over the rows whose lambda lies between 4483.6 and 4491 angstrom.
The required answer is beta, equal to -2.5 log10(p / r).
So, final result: 0.1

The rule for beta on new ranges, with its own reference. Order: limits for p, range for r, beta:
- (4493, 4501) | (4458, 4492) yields -1.7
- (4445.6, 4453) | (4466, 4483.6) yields -1.4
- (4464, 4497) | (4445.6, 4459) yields 0.8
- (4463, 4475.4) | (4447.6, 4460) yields -0.8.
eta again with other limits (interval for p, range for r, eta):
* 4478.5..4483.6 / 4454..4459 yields 156.1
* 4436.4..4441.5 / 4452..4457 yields 156.9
